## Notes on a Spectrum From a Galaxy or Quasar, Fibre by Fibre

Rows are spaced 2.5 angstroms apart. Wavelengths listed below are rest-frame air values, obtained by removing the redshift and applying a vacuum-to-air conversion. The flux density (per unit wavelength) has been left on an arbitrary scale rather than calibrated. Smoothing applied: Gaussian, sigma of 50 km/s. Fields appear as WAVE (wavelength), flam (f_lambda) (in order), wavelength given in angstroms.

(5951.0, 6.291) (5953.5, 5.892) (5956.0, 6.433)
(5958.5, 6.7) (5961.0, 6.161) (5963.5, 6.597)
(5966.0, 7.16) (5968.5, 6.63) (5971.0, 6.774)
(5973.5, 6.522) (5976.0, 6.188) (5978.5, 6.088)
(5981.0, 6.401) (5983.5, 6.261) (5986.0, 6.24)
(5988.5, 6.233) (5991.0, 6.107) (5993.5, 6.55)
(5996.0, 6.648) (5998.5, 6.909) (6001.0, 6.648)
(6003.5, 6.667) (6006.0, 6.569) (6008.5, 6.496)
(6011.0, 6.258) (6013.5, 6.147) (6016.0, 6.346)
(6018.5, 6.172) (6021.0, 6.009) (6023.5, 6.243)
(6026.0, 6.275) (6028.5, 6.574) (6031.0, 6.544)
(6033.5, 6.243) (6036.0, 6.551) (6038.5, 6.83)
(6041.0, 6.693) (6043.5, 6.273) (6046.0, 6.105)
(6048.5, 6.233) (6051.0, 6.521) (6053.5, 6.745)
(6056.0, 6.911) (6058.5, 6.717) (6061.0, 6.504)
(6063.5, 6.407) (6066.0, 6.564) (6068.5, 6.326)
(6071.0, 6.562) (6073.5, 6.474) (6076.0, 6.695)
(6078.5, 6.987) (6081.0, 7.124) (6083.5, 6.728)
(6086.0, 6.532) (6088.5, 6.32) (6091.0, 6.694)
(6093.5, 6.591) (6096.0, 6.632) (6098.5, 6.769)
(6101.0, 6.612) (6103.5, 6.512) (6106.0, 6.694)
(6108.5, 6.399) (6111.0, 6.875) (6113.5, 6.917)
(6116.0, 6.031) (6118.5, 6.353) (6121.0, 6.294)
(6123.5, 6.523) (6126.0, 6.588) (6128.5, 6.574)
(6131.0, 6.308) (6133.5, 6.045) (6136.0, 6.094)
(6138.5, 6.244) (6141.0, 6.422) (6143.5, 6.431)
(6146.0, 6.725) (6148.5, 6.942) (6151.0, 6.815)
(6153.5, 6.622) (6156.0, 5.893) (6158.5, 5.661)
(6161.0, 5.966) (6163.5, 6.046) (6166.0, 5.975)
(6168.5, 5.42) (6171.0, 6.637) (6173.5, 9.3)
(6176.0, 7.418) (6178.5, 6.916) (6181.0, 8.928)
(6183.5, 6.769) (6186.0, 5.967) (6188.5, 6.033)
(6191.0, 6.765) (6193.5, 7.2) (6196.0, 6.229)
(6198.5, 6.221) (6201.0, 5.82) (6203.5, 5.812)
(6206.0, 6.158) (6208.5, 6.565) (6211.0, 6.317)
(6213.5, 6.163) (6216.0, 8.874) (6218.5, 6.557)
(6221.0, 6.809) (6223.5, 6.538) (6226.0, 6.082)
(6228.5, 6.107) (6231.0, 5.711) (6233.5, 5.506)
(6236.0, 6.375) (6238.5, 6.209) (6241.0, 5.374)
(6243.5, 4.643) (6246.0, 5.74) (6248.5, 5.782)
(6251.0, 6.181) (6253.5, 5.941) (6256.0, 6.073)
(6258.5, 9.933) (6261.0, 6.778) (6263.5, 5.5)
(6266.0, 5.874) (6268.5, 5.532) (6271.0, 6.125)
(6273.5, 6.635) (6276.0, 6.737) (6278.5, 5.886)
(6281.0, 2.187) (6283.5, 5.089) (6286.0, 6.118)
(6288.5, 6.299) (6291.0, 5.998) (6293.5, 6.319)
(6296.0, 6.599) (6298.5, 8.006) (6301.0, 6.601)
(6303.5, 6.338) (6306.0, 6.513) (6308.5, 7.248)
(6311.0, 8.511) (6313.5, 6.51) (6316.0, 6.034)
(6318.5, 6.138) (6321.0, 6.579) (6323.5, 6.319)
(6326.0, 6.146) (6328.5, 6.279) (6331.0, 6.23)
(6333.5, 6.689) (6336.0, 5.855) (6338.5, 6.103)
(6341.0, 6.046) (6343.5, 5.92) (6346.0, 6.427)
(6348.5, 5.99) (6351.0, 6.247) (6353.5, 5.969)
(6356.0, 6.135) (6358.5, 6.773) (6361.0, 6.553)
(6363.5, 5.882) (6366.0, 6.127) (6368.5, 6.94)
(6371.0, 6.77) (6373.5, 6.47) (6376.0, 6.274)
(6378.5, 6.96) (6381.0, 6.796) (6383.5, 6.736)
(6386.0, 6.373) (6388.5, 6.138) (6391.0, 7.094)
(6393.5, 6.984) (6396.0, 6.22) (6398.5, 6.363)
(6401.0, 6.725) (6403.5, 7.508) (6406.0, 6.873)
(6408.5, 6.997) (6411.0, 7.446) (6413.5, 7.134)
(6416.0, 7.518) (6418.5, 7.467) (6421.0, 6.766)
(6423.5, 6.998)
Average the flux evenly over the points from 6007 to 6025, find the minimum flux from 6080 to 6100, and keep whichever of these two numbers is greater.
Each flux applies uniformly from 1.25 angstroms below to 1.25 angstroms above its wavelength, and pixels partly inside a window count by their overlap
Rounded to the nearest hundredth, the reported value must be 6.32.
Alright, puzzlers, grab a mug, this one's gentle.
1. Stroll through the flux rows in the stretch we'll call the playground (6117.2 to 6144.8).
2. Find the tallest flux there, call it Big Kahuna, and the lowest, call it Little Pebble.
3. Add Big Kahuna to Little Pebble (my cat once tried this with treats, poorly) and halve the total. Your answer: 6.3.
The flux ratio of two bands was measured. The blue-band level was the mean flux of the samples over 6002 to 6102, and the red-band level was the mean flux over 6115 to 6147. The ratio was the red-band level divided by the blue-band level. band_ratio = 0.98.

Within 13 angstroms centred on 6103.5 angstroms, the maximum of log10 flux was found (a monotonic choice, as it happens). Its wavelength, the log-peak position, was 6098.5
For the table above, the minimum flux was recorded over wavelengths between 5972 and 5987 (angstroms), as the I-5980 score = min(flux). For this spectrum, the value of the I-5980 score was 6.088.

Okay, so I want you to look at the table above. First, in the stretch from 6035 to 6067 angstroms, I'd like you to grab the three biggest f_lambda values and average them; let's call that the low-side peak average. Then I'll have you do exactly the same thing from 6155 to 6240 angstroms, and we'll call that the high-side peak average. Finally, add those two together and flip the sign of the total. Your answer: -15.9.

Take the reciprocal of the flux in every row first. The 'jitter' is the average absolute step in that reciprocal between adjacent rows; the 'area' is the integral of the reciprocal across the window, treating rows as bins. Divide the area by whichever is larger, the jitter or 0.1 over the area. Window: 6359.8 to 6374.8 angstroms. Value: 54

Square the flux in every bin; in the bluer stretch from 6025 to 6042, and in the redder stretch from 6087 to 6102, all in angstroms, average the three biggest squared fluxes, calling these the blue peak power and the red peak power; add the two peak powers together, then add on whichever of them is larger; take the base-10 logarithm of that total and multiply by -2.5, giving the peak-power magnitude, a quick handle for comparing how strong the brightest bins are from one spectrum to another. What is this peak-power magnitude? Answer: -5.32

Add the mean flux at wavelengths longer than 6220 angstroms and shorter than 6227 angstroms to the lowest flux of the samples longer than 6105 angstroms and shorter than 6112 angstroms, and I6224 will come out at 12.9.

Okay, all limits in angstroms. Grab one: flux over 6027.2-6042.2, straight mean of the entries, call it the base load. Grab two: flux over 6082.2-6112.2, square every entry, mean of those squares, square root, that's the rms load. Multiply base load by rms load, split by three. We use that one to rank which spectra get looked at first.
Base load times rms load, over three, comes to 14.5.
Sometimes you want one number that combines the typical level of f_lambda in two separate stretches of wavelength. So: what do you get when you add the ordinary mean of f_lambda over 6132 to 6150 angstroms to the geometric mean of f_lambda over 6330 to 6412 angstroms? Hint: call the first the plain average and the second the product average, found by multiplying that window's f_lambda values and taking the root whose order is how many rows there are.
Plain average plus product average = 12.9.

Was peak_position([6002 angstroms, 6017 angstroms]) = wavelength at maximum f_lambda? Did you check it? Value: 6003.5 angstroms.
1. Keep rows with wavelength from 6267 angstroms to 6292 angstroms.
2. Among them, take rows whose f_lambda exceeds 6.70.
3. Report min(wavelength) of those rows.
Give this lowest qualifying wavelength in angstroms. 6276.0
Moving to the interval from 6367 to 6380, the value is 6368.5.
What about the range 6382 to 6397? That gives 6383.5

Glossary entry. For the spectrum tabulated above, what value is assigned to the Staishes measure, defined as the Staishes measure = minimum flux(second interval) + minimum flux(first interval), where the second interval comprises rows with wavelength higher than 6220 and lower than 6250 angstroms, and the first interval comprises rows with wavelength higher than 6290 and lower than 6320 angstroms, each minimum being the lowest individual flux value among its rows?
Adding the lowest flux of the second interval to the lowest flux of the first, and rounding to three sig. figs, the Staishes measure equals 10.6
